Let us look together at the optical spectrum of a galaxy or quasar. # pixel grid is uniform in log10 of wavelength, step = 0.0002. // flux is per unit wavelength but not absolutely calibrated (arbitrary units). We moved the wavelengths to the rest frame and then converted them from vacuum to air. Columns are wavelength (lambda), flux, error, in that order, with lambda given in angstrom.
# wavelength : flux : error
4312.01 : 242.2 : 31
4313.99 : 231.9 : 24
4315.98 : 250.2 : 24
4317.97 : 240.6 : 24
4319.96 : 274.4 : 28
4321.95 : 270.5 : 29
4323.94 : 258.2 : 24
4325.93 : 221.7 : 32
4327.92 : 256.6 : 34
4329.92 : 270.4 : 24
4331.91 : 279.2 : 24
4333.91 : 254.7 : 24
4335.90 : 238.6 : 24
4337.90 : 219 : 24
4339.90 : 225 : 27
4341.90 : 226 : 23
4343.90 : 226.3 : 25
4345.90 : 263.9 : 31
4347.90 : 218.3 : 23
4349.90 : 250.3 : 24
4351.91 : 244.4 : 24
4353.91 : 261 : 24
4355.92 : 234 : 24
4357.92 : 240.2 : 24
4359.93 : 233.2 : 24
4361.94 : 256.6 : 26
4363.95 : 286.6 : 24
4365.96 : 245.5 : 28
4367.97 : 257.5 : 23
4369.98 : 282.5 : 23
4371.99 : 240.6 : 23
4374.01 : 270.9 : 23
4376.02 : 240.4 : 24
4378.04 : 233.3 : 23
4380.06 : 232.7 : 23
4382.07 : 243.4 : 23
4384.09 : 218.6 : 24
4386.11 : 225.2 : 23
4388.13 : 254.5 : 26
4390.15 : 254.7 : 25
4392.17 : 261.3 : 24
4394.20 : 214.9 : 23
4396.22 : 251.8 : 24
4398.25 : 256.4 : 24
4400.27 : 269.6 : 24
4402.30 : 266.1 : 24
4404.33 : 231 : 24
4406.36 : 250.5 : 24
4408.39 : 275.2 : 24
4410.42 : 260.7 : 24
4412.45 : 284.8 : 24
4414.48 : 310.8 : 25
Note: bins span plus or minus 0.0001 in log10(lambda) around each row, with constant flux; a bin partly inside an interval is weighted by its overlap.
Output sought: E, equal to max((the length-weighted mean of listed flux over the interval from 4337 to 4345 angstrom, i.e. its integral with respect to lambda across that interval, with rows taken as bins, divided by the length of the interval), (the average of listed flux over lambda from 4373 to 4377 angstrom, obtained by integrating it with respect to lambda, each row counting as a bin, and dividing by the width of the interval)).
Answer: 256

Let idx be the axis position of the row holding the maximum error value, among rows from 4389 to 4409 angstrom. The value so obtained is 4390.15 angstrom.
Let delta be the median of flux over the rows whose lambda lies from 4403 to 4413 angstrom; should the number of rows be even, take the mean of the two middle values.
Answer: 261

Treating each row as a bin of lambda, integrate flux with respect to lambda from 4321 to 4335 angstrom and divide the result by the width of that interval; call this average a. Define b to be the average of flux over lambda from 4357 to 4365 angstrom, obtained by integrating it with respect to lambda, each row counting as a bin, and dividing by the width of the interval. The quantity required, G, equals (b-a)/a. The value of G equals -0.02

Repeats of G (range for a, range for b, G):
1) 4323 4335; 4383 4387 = -0.13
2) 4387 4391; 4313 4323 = 0.00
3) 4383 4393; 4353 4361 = 0.00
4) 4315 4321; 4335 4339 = -0.11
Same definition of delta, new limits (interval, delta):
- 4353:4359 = 240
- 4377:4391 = 233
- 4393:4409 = 254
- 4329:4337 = 263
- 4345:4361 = 242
